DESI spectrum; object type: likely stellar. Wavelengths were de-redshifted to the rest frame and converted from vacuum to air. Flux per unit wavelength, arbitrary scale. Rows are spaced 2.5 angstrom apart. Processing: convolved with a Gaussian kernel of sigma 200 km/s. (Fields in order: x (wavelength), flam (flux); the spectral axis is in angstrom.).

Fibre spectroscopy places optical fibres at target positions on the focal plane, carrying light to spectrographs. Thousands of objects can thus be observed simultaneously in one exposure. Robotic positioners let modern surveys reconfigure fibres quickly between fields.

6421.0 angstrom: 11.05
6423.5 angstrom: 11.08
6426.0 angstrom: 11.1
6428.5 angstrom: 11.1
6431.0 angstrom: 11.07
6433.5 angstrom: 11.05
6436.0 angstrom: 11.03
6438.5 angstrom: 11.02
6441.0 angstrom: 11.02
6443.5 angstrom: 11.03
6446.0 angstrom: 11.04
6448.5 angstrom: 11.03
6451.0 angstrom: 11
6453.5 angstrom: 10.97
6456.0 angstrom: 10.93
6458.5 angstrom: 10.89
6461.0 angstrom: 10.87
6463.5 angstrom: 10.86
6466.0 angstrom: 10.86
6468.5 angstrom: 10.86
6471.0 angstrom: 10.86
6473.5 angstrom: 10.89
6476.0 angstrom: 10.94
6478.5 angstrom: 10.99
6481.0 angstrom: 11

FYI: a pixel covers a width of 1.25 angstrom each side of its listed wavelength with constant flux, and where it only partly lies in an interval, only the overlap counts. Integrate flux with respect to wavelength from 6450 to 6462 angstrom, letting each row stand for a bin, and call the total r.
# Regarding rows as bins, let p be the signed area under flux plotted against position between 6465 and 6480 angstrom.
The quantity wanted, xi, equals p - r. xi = 32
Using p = 164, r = 131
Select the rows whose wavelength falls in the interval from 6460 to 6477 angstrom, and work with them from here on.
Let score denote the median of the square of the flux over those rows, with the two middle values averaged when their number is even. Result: 118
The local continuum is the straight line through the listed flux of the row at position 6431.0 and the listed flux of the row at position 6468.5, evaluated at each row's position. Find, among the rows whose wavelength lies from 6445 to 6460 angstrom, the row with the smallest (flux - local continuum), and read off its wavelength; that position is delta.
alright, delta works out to 6458.5 angstrom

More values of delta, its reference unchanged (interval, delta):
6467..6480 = 6468.5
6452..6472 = 6461.0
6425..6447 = 6436.0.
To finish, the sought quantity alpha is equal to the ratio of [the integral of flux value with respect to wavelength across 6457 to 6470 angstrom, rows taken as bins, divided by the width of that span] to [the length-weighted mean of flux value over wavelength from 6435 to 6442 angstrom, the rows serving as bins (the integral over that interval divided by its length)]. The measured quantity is 0.99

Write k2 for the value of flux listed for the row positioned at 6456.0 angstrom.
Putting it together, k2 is 10.93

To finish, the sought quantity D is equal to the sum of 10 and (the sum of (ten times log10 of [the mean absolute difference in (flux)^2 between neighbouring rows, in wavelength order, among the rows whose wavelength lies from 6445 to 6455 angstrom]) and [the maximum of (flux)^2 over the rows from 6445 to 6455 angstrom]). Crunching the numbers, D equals 129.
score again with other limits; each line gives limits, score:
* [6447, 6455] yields 121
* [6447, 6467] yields 119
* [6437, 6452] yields 122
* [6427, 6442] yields 122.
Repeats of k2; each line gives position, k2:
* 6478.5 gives 10.99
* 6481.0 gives 11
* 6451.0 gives 11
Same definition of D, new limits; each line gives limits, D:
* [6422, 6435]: 129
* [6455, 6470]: 124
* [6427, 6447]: 128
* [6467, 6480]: 129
